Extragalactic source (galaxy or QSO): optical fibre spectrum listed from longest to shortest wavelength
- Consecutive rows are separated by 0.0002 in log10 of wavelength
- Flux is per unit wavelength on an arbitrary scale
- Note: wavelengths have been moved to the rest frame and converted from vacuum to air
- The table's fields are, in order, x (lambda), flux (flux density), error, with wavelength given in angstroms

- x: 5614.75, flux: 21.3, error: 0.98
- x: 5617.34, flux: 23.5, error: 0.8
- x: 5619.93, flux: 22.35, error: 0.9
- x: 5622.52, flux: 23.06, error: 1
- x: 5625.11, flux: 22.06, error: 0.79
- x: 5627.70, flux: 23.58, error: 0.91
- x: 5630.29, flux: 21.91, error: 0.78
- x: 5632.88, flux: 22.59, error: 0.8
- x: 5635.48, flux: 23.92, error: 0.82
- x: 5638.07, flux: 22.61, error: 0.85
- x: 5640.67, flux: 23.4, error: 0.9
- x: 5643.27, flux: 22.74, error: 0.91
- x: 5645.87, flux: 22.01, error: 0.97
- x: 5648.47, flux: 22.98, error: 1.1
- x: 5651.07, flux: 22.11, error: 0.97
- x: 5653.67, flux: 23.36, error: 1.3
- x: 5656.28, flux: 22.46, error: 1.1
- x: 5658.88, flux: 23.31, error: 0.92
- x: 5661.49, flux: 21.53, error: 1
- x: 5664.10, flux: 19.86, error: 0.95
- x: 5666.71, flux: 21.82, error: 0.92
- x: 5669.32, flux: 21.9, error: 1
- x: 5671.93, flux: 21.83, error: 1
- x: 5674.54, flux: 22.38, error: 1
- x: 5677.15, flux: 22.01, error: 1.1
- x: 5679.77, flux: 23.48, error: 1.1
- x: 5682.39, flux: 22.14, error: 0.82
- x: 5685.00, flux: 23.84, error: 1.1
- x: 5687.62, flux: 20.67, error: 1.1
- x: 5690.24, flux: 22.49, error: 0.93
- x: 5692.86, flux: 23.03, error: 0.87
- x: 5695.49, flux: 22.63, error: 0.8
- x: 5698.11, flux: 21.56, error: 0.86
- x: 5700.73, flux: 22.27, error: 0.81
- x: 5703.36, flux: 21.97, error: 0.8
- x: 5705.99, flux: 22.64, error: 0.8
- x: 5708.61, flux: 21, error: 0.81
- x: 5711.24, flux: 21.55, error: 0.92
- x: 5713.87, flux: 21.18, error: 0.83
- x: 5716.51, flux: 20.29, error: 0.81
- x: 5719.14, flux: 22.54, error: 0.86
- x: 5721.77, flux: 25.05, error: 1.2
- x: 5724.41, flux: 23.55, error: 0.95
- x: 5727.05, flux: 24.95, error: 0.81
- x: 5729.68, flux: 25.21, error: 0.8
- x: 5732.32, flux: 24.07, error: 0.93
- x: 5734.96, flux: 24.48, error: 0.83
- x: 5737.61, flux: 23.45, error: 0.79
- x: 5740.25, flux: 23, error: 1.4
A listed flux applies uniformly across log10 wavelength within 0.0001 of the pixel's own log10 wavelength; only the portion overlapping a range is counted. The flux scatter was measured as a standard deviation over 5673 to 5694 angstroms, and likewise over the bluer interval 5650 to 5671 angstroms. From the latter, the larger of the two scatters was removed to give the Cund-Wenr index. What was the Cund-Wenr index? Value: 0.00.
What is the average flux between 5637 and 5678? 22.3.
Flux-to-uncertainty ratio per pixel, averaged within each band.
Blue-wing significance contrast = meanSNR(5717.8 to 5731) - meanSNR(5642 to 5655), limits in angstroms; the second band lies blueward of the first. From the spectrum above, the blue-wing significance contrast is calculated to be 5.0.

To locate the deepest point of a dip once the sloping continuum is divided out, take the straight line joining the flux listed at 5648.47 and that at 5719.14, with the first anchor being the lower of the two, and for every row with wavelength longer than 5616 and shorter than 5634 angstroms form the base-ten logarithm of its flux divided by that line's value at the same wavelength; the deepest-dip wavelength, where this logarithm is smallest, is 5630.29 angstroms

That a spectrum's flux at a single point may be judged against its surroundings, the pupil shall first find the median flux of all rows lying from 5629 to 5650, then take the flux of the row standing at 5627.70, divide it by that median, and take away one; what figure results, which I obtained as 0.040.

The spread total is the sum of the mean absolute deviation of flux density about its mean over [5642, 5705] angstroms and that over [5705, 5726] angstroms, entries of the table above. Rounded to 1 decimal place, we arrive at 1.9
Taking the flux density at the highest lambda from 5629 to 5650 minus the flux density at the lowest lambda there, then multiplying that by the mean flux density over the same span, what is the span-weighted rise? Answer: 24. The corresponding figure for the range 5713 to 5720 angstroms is 29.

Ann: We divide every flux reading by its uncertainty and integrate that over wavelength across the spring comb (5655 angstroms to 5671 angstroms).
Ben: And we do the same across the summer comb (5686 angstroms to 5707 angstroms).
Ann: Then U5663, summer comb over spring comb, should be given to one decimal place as 1.5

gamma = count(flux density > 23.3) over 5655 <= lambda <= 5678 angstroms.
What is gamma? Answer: 1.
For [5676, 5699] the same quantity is 2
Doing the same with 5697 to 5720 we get 0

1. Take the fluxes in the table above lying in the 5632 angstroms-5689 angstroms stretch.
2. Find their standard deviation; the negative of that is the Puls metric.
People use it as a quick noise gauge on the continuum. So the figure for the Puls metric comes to -1.0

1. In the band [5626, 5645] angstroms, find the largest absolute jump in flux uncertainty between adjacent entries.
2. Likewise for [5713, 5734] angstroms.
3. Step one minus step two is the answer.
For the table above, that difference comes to -0.21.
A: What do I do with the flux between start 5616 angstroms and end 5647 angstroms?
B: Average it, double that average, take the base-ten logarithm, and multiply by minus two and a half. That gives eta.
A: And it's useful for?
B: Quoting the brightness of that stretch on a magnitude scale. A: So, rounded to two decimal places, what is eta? -4.15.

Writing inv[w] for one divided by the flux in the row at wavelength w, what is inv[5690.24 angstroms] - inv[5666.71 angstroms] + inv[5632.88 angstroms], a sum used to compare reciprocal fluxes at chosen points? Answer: 0.043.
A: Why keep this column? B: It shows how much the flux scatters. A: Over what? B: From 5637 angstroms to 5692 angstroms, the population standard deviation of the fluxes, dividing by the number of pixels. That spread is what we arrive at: 0.92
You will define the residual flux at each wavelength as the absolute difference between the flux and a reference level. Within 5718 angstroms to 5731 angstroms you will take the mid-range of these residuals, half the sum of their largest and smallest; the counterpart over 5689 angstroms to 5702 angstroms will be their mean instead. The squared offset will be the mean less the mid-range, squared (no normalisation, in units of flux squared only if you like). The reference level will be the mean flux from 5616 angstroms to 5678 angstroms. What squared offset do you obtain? 1.1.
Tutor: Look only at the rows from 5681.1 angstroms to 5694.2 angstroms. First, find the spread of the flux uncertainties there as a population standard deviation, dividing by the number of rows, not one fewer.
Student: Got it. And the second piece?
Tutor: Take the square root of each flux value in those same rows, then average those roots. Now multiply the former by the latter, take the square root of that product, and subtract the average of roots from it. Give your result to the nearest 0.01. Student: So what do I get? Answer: -3.99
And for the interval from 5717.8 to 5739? -4.12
